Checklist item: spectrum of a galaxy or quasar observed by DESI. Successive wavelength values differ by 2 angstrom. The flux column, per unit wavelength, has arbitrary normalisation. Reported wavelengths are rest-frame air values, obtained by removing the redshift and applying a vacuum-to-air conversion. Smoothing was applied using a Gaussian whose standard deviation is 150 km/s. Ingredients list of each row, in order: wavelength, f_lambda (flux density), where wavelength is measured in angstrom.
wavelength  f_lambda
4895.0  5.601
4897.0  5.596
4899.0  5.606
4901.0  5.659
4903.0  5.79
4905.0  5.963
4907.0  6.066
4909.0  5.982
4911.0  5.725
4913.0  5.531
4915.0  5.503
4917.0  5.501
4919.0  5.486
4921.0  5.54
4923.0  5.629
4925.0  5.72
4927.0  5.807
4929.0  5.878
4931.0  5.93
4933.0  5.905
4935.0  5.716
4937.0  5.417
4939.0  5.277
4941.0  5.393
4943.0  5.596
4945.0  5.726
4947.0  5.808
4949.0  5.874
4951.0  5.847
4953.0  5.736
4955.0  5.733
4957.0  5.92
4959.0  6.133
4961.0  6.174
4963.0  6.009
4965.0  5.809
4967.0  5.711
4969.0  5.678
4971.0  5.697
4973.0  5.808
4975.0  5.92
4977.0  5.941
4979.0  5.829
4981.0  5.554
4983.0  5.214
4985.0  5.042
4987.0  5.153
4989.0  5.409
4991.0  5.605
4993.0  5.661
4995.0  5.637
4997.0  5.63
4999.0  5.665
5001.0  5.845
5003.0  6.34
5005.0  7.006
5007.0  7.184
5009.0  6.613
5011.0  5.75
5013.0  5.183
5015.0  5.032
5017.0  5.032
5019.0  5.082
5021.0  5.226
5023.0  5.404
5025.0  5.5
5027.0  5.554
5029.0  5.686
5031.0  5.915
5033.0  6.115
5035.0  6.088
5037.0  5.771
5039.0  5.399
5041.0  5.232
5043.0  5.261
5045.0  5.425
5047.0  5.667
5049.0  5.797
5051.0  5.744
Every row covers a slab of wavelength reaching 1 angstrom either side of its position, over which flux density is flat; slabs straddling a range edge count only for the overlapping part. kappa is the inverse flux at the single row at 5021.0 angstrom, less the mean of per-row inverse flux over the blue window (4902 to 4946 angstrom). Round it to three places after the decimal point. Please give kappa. 0.015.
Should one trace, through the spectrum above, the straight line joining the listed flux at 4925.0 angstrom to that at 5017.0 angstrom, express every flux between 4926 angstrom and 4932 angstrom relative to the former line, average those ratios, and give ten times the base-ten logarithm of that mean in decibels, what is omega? 0.14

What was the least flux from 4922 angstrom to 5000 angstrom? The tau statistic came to 5.042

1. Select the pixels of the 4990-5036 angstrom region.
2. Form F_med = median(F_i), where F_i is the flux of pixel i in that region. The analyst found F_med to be 5.66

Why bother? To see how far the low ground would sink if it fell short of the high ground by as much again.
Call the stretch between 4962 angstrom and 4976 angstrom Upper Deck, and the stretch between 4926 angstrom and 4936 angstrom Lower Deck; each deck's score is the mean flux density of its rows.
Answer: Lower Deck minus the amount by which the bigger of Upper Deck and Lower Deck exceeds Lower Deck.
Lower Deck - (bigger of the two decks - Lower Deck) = 5.85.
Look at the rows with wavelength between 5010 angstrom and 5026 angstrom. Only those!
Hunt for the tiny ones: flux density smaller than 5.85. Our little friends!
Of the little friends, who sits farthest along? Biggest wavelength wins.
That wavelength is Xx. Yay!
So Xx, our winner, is 5025.0 angstrom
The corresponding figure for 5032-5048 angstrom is 5047.0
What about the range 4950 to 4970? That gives 4969.0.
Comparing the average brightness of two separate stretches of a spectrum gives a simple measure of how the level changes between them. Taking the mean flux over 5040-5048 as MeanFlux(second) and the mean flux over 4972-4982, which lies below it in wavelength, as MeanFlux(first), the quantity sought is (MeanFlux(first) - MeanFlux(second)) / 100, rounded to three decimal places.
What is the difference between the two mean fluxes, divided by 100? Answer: 0.004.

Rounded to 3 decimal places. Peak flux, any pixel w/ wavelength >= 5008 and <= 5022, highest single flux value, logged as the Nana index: 6.613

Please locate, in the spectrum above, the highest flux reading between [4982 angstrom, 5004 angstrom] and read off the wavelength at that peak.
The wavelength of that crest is 5003.0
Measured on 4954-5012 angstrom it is 5007.0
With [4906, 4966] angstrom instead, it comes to 4961.0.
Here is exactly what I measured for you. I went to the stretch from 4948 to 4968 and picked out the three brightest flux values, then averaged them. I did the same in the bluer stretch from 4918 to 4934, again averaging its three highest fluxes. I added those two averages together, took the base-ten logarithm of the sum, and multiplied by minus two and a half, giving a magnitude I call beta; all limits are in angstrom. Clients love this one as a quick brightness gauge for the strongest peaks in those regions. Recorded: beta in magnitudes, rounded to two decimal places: -2.70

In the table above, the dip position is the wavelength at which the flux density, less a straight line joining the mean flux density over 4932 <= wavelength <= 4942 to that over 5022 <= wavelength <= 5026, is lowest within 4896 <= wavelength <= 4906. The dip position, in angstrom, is 4897.0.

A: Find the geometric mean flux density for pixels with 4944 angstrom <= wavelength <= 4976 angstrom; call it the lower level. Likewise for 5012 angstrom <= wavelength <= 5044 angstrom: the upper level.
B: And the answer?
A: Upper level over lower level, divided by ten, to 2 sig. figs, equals 0.093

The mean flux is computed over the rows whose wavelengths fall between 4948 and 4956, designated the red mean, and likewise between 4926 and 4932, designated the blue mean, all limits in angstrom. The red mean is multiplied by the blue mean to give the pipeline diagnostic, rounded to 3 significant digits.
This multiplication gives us 34.0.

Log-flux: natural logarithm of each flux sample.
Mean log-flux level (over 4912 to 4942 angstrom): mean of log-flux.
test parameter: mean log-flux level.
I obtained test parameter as 1.72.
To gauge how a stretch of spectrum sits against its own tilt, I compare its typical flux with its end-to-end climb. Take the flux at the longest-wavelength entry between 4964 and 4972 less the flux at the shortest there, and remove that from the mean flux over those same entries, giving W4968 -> 5.8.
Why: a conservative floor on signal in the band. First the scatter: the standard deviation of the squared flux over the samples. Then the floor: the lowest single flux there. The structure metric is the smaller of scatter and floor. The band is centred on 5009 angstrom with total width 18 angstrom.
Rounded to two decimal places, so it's 5.03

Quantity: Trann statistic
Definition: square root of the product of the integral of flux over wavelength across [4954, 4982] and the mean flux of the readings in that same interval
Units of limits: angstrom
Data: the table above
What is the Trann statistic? 31.0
